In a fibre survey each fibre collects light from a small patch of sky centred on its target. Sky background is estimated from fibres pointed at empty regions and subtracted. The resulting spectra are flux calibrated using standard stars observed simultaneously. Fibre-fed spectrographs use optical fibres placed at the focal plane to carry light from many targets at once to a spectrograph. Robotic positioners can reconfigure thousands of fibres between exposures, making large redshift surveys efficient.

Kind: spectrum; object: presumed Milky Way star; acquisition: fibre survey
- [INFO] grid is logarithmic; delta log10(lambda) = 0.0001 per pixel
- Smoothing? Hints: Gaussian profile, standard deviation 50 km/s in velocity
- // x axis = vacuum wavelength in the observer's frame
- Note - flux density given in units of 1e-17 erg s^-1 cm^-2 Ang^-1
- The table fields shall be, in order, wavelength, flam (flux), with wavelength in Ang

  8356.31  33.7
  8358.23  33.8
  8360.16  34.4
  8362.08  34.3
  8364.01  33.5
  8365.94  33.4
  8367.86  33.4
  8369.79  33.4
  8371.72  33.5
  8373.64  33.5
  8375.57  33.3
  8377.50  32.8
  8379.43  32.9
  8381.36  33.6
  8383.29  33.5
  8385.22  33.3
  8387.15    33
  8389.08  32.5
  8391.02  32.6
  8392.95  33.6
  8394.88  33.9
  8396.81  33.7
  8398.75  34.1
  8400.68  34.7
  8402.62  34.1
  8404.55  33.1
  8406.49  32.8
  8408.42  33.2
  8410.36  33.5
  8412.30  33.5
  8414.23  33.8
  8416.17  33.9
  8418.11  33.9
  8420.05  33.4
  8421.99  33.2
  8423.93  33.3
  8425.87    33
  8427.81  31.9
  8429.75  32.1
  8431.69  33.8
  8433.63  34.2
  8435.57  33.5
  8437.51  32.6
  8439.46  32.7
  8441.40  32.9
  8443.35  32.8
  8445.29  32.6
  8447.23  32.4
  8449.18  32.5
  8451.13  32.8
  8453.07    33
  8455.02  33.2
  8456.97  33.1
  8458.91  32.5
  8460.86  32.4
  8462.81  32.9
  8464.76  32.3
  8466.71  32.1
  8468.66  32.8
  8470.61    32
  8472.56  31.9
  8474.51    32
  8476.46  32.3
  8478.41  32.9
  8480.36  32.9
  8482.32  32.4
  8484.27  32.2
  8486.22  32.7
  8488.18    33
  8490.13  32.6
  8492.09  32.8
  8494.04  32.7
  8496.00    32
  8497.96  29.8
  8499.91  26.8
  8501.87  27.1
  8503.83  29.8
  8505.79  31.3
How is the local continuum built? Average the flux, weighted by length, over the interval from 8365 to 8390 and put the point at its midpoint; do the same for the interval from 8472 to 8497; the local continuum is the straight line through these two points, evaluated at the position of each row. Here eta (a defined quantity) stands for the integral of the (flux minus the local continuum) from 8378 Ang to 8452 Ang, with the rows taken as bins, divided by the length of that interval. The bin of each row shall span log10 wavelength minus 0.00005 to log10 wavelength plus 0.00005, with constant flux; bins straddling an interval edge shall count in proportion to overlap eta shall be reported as 0.2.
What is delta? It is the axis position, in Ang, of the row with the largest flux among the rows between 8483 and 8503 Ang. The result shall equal 8488.18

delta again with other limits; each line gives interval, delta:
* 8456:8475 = 8456.97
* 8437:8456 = 8455.02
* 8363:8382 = 8381.36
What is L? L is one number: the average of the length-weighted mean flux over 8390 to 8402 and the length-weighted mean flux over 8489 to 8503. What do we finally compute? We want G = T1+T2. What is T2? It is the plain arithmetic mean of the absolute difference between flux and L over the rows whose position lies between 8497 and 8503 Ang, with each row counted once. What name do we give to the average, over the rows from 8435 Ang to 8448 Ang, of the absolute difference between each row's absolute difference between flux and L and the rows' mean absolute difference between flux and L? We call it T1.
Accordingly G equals 4.5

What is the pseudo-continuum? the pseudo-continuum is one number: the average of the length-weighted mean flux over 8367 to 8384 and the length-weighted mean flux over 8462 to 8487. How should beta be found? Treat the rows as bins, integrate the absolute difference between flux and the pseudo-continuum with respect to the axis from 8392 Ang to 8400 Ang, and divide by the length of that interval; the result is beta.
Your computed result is 0.99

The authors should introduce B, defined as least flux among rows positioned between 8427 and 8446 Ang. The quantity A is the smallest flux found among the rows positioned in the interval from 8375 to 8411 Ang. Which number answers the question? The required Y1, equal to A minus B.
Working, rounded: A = 32.5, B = 31.9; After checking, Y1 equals 0.60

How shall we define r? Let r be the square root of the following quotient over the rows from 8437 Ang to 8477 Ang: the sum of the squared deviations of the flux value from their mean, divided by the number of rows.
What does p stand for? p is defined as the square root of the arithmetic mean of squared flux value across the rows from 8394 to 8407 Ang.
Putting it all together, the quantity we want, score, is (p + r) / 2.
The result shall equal 17.1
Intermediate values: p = 33.8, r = 0.36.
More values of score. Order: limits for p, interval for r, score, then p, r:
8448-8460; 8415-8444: 16.7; 32.9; 0.64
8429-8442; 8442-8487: 16.7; 33.1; 0.36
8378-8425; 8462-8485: 16.9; 33.5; 0.37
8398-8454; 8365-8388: 16.7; 33.2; 0.25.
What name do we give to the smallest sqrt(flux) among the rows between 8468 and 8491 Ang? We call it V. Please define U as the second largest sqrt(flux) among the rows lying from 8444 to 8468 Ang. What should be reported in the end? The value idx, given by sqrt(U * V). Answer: 5.70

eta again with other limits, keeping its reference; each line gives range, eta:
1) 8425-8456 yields 0.1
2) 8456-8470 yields -0.1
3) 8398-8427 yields 0.5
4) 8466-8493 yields -0.1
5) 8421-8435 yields 0.2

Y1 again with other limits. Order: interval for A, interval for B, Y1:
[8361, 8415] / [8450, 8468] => 0.40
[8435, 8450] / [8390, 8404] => -0.20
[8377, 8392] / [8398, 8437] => 0.60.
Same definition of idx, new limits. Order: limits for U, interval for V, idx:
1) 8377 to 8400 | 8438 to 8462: 5.76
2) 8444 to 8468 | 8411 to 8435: 5.70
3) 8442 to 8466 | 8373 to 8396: 5.73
